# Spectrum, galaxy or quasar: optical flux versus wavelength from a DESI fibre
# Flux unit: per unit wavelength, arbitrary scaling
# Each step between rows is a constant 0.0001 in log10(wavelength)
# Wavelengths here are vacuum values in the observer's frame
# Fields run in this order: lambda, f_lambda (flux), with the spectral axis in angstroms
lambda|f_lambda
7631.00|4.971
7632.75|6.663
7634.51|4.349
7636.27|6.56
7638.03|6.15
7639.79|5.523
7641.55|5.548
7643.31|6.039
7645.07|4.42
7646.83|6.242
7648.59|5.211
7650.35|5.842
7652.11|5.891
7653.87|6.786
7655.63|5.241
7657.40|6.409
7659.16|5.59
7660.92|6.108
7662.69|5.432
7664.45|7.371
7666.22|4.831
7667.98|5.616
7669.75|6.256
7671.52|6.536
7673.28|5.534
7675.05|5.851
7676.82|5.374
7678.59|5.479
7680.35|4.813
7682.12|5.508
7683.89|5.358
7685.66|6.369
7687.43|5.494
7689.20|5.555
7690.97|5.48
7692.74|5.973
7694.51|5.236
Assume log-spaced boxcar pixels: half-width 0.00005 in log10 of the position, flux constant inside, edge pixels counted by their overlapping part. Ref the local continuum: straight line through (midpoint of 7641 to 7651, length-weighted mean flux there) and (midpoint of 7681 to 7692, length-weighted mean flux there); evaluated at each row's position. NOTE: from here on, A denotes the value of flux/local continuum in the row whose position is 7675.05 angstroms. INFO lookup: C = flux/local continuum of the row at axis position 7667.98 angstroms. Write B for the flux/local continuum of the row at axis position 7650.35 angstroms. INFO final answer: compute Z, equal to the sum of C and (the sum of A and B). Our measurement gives 3.10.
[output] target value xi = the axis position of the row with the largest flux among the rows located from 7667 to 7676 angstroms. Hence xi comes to 7671.52 angstroms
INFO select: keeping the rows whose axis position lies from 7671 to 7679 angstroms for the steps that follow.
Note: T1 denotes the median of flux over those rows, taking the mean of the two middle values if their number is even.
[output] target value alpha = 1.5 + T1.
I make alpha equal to 7.03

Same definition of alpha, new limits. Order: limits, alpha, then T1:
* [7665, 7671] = 7.12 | 5.62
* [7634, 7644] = 7.29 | 5.79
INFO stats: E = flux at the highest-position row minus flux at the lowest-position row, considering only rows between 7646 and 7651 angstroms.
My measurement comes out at -0.4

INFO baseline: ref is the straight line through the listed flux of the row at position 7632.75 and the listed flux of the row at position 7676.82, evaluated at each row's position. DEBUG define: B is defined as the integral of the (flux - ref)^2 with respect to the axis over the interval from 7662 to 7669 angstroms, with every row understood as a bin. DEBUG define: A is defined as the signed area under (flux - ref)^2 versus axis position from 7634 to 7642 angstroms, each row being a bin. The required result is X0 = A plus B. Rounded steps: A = 10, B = 6.3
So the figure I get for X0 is 16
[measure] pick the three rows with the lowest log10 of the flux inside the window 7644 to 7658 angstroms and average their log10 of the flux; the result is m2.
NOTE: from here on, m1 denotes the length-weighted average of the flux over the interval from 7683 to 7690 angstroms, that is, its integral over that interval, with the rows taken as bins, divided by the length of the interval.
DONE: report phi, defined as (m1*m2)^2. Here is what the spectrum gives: 15.6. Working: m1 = 5.69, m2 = 0.694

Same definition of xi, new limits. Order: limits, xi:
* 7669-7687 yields 7671.52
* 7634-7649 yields 7636.27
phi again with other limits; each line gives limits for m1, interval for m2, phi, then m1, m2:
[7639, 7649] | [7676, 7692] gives 15.5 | 5.51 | 0.714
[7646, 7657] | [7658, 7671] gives 18.1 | 5.89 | 0.722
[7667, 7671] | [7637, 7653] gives 17.5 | 5.96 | 0.702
